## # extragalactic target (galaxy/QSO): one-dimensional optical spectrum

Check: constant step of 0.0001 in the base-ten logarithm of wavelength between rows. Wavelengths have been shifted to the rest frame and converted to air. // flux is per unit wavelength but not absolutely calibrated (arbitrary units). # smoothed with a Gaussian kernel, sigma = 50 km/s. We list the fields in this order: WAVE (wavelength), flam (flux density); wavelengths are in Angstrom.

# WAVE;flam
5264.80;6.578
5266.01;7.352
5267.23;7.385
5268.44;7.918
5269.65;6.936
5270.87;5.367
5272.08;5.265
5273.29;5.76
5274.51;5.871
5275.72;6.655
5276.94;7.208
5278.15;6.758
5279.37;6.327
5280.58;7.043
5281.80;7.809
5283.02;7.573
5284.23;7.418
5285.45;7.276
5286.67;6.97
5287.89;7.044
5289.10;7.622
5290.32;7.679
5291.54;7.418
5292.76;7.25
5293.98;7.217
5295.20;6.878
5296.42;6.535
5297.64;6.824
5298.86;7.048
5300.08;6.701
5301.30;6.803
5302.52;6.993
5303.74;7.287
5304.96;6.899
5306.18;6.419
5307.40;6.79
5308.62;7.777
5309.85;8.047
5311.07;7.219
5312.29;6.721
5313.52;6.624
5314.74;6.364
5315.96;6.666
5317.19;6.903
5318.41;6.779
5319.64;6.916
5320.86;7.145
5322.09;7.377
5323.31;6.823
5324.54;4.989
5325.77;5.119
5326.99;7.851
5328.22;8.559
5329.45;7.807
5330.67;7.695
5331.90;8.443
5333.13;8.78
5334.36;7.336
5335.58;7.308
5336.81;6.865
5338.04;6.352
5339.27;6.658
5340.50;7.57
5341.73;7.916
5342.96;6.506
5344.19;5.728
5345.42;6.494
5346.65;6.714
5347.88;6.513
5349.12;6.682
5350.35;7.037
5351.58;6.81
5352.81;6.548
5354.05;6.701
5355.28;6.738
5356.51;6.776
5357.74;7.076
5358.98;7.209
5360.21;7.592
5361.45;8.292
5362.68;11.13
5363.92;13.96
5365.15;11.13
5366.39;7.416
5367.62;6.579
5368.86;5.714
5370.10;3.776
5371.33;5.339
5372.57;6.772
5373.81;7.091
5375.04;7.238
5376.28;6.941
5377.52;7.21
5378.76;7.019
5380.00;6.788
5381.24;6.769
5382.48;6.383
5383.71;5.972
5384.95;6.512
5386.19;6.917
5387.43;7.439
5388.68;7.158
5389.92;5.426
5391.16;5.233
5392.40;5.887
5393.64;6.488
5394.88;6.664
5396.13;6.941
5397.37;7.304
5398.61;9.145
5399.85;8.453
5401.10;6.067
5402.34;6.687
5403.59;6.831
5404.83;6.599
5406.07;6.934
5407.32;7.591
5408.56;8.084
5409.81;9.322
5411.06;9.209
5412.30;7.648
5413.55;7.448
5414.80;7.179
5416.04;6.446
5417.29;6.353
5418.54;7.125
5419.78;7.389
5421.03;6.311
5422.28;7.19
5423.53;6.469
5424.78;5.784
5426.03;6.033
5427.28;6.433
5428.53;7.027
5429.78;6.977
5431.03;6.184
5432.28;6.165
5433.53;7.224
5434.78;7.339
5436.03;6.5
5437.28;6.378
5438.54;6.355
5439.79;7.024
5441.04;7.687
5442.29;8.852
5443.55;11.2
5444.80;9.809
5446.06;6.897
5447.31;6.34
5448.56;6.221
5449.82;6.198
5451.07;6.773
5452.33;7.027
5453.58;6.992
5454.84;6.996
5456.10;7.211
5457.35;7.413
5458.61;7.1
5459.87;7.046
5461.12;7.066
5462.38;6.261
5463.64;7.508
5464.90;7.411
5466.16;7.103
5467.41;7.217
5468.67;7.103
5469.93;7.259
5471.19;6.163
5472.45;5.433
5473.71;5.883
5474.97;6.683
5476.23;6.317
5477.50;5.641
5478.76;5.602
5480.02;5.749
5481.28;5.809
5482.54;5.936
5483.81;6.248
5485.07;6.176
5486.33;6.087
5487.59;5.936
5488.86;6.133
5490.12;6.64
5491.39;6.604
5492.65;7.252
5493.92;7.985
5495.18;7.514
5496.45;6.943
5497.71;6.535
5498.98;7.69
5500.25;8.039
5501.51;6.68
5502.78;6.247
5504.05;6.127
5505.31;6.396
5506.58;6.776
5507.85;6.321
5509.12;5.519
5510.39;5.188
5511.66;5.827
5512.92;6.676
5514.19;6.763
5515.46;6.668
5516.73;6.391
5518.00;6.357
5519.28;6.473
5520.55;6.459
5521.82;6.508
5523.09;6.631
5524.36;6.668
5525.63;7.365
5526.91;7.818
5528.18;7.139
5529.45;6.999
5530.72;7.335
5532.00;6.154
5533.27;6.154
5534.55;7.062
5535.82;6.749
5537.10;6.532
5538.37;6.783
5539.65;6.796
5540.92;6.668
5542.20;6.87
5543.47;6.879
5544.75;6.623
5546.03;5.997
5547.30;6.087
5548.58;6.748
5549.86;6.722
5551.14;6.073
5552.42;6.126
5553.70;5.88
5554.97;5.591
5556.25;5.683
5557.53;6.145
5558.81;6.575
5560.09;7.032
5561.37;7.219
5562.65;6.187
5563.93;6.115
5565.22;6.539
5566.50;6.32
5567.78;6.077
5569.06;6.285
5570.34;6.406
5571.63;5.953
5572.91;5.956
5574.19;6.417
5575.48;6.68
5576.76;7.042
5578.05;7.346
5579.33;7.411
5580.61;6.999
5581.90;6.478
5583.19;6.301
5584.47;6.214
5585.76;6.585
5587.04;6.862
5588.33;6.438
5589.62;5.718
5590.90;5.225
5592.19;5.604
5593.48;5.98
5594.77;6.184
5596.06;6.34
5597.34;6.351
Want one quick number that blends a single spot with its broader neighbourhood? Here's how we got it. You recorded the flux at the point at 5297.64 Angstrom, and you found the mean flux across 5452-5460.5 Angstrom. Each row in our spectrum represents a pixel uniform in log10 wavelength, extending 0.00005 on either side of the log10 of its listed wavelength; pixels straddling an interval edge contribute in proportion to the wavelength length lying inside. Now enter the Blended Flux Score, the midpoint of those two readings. 7.0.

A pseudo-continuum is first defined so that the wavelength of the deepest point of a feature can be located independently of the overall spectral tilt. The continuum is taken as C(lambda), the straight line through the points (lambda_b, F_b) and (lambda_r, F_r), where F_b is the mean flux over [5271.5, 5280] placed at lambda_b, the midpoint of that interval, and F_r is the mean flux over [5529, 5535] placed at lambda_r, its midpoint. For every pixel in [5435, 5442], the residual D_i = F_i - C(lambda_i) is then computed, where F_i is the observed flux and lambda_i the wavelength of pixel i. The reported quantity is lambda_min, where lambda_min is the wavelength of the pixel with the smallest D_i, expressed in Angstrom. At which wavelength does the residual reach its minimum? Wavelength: 5438.54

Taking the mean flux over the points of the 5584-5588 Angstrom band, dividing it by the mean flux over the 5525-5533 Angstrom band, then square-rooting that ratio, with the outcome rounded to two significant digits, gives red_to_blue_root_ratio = 0.96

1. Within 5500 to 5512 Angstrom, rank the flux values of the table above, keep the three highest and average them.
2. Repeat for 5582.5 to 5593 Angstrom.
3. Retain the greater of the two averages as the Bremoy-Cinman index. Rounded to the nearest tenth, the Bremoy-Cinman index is 7.2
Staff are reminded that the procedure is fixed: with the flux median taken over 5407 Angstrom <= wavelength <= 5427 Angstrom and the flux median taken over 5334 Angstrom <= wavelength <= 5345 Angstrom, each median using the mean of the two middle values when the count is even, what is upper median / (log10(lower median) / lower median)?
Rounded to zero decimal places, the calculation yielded 59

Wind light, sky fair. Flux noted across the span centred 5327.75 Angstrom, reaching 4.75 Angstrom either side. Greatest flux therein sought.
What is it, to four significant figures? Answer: 8.559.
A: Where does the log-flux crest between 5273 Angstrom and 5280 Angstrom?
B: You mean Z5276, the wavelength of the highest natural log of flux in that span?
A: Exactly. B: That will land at 5276.94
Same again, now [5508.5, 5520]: 5514.19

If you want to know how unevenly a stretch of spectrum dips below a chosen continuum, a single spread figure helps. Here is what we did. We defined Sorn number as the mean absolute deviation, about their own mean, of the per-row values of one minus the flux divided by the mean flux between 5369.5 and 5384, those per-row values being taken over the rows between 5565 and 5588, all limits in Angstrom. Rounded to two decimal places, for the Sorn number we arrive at 0.05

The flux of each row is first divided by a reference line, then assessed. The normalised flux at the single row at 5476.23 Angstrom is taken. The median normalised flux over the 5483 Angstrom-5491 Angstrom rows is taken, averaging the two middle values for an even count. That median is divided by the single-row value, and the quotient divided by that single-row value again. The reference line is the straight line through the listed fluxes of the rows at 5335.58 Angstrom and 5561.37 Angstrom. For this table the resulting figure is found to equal 1.12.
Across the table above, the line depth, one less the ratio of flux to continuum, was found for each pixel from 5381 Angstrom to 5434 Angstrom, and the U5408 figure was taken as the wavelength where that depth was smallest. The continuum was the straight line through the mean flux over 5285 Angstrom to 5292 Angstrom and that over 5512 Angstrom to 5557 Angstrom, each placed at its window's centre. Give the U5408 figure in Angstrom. 5409.81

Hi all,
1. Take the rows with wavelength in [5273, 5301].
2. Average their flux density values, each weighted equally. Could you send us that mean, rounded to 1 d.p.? 7.0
